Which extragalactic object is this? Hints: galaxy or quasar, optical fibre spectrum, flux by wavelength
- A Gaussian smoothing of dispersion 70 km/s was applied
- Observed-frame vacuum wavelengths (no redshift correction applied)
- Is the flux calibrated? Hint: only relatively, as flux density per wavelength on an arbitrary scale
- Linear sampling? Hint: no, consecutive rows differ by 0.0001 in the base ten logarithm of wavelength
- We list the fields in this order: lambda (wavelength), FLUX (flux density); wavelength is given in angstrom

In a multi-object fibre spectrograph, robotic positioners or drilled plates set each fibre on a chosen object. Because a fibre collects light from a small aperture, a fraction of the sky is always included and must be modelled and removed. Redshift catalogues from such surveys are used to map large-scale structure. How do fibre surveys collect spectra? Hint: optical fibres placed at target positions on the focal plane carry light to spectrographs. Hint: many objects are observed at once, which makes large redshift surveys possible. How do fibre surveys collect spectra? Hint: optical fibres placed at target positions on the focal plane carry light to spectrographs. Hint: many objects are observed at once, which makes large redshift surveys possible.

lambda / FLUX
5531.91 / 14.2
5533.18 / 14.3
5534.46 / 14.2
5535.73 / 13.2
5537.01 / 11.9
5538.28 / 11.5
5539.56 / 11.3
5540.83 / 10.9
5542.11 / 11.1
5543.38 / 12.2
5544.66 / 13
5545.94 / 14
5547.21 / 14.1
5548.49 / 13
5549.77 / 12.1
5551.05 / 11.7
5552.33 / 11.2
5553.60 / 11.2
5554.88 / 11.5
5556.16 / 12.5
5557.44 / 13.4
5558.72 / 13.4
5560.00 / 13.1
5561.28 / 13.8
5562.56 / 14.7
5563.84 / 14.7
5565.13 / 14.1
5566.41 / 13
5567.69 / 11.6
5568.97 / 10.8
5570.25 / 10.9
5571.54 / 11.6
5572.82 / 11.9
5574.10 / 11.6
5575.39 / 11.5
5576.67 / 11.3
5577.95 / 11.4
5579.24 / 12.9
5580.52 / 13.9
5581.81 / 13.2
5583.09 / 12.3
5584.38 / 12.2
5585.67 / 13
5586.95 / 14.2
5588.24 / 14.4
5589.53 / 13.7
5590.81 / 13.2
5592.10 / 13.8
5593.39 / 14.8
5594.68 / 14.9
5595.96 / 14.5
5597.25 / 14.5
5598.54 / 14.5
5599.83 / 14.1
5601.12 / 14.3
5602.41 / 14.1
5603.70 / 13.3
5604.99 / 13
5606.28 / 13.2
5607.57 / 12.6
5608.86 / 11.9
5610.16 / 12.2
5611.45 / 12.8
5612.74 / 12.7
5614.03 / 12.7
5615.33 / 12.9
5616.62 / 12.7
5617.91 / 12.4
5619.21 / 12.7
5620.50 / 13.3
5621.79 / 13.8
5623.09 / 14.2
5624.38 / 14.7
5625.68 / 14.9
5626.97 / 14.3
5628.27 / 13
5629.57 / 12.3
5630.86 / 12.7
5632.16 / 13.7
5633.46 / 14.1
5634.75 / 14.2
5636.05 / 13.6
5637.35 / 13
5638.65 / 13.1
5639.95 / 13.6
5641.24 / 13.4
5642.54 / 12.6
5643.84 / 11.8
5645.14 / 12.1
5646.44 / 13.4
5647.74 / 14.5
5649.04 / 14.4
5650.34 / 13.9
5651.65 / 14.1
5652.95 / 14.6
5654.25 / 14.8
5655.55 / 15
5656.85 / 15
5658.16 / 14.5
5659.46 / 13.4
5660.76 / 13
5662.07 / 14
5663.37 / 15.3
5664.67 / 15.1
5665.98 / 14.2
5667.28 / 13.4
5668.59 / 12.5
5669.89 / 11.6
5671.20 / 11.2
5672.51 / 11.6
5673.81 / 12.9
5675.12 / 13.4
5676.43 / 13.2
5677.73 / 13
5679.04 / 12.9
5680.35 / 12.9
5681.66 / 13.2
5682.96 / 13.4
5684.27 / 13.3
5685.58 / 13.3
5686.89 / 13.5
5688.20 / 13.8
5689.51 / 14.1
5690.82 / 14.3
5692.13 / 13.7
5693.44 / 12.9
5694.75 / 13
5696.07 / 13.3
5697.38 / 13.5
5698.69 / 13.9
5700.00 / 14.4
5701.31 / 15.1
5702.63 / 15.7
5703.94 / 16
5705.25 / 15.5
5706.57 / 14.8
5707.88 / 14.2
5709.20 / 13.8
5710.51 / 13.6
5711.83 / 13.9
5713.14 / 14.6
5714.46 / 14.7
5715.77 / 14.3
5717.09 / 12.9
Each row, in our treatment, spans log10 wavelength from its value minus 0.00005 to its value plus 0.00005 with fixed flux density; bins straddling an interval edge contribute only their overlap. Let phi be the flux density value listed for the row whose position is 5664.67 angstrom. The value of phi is 15.1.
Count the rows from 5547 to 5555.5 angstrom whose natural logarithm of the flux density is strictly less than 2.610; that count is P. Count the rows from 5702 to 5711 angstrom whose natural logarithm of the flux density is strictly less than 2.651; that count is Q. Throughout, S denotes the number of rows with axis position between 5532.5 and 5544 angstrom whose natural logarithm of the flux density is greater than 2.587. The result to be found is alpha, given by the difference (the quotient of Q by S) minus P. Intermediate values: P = 6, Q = 2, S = 2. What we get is -5.0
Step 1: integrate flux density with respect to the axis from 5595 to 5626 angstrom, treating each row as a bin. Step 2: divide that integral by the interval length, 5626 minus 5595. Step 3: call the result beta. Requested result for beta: 13.4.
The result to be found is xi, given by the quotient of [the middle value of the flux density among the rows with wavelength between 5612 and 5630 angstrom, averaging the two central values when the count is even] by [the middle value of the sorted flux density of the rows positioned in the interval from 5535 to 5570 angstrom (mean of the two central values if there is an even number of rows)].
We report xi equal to 1.04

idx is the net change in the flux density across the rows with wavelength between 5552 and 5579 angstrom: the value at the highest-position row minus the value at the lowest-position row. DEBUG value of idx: 0.2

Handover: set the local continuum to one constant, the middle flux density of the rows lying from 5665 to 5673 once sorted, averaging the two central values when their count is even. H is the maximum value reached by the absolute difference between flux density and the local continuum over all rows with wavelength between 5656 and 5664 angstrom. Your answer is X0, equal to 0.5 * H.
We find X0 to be 1.6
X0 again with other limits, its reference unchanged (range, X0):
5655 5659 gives 1.5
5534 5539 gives 1.1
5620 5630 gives 1.4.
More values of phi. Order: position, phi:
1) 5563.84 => 14.7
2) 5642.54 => 12.6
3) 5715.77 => 14.3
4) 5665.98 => 14.2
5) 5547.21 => 14.1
